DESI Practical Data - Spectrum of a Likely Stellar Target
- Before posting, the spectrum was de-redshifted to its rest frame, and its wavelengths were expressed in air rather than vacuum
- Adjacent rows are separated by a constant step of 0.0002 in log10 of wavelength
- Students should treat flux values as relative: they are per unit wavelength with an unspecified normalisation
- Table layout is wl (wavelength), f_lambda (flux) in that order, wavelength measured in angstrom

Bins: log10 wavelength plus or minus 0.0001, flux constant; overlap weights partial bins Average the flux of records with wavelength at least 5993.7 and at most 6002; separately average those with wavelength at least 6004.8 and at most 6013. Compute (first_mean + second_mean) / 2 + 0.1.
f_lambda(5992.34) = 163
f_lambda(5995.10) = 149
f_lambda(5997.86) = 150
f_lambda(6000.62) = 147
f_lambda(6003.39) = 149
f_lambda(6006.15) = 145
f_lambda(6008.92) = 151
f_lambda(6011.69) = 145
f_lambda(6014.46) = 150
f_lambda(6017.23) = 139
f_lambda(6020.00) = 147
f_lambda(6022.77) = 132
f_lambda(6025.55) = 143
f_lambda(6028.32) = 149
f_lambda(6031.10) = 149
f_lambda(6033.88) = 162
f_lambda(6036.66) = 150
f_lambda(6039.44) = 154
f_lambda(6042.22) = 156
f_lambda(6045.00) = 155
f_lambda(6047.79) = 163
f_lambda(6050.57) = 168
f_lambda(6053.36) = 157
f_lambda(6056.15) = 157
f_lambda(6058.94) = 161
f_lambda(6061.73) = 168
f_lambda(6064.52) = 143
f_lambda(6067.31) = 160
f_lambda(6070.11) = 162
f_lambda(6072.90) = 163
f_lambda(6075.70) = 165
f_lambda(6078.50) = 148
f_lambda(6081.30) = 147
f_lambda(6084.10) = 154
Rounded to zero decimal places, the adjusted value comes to 148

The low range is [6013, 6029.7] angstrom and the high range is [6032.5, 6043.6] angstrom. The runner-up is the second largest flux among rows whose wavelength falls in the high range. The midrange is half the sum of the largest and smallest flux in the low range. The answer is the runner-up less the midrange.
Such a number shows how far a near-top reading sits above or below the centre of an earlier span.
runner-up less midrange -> 15.0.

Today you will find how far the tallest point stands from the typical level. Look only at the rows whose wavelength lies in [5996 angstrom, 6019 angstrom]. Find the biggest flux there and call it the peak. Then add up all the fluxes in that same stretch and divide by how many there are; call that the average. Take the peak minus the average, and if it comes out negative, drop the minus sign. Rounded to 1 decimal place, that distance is 4.0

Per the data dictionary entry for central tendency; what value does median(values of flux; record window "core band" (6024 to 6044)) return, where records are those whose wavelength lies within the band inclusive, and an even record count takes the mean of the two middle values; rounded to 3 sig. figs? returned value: 150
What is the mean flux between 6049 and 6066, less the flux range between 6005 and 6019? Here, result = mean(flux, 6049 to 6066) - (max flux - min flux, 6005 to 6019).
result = 147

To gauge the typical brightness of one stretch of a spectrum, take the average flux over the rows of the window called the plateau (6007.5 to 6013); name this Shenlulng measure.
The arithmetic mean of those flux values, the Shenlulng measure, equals 148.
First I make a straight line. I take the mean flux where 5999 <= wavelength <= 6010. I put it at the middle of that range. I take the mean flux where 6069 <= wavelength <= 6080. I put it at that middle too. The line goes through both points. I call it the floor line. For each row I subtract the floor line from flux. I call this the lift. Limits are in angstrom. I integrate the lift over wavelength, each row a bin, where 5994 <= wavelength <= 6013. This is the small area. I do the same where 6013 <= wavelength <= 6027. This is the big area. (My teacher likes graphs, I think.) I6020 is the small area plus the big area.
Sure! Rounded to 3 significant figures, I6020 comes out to -111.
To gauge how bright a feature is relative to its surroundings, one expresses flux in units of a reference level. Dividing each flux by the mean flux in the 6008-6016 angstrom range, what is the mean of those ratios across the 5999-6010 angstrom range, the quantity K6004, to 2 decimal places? 1.00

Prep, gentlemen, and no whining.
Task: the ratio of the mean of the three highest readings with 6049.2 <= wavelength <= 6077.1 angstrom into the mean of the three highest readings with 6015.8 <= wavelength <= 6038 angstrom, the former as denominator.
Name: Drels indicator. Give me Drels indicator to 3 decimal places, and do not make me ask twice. 0.920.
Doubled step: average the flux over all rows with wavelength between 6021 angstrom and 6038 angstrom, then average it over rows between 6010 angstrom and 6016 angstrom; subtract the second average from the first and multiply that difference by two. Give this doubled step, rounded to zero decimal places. 0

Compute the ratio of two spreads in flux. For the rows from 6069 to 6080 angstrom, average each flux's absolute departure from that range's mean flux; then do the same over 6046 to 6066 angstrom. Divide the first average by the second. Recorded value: 0.9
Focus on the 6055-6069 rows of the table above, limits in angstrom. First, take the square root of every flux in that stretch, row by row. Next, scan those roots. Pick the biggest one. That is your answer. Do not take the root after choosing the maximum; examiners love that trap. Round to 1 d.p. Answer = 13.0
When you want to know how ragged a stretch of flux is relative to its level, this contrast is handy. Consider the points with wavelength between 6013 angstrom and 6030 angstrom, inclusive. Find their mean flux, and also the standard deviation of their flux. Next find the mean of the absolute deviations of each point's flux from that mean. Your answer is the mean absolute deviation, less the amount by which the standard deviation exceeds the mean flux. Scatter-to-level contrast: 142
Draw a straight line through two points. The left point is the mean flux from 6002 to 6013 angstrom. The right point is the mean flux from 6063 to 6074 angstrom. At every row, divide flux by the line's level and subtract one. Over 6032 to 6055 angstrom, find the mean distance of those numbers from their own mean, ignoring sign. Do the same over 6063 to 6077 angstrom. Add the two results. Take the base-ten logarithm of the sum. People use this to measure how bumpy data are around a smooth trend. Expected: -1.17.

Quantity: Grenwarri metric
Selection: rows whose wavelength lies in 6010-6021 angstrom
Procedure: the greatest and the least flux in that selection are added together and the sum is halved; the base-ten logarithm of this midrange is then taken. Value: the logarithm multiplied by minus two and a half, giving -5.40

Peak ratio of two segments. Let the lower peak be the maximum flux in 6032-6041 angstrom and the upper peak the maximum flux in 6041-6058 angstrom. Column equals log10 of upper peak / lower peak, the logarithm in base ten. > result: 0.02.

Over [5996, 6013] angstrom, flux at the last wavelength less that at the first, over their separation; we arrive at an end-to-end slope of -0.4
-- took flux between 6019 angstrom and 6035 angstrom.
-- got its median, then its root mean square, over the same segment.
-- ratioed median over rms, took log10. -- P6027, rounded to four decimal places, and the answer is 0.0022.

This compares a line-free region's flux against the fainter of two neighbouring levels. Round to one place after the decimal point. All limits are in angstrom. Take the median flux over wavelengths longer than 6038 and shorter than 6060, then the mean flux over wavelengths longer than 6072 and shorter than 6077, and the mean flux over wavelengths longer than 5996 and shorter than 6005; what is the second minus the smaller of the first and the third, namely 15.3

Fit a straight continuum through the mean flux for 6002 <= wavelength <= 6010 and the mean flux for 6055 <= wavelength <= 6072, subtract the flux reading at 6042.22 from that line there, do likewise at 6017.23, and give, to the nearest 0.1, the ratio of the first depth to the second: -0.1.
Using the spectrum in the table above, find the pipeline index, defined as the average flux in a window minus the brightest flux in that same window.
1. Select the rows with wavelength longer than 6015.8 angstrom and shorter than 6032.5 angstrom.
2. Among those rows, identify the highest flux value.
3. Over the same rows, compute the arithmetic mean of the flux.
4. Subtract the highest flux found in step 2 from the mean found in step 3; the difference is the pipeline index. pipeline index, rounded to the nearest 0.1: -5.8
